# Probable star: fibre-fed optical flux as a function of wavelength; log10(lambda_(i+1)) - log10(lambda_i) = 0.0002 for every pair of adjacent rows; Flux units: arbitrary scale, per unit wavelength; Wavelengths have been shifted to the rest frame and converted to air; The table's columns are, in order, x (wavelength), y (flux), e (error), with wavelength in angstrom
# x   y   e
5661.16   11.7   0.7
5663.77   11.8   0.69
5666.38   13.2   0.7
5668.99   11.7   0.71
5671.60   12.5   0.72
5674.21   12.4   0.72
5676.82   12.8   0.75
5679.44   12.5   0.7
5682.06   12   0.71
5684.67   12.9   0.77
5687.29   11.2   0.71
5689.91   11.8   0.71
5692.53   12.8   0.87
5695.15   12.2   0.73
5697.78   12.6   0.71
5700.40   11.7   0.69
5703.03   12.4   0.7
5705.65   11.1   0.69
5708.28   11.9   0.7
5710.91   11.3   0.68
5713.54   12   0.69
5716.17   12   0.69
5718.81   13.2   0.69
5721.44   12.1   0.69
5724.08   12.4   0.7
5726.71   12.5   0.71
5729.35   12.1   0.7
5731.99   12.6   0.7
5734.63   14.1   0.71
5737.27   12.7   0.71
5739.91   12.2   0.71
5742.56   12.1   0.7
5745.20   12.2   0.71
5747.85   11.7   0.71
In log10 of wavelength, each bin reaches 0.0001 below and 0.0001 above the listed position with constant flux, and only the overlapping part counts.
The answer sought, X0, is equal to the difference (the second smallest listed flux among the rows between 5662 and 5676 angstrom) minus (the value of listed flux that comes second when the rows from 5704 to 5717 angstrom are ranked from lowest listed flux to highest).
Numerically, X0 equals 0.5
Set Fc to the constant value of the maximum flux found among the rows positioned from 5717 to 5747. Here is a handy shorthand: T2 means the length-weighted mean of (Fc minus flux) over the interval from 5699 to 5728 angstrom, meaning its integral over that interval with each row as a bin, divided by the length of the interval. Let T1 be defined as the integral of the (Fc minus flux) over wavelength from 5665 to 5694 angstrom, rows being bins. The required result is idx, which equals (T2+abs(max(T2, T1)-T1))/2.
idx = 1.02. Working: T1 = 51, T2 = 2.04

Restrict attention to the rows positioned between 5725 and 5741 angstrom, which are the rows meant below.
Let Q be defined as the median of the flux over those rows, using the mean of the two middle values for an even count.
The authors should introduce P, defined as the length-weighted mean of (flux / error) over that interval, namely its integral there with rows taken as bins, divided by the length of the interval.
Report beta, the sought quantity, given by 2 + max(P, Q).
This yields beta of 20.0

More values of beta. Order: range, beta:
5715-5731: 19.8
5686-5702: 18.4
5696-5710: 19.1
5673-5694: 18.6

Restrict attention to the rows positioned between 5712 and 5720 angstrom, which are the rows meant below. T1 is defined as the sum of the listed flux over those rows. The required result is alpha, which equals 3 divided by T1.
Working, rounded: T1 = 37.2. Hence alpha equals 0.0806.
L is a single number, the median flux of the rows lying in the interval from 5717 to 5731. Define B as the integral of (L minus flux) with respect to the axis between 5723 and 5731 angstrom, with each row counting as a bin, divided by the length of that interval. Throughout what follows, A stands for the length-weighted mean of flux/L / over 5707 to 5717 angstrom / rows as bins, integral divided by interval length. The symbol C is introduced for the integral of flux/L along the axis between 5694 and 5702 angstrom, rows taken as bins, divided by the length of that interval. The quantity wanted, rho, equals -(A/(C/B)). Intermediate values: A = 0.95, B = 0.06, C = 0.98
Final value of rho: -0.06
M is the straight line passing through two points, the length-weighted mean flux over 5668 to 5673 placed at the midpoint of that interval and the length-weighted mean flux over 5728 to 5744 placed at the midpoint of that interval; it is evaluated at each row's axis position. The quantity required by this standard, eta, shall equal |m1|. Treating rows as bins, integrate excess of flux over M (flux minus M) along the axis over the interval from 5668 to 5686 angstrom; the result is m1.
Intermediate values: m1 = 4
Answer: 4.0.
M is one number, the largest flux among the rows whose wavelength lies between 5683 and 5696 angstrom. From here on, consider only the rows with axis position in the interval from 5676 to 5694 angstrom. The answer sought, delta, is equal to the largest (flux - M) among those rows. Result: 0.0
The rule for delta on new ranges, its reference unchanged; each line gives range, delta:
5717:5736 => 1.2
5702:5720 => 0.3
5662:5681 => 0.3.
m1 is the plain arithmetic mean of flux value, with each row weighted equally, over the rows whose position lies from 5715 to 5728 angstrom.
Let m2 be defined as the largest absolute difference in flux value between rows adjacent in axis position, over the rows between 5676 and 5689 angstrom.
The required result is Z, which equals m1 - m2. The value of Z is 10.7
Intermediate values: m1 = 12.4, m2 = 1.7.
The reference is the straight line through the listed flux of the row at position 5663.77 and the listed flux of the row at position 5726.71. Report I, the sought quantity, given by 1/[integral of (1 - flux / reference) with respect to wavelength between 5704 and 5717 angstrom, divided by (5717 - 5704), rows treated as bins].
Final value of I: 19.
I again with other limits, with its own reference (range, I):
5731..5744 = -105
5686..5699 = 4478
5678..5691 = -194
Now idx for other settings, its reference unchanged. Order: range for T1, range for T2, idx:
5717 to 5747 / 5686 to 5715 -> 1.10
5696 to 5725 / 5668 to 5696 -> 0.92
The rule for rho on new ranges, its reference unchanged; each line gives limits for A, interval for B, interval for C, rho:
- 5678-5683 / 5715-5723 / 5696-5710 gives 0.04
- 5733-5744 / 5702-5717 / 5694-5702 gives -0.67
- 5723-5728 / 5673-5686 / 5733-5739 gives 0.11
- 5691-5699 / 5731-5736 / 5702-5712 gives 1.06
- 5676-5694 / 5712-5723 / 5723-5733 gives -0.09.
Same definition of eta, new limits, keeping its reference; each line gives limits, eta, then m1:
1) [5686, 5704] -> 4.1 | -4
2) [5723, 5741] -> 1.2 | 1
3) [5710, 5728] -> 4.8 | -5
